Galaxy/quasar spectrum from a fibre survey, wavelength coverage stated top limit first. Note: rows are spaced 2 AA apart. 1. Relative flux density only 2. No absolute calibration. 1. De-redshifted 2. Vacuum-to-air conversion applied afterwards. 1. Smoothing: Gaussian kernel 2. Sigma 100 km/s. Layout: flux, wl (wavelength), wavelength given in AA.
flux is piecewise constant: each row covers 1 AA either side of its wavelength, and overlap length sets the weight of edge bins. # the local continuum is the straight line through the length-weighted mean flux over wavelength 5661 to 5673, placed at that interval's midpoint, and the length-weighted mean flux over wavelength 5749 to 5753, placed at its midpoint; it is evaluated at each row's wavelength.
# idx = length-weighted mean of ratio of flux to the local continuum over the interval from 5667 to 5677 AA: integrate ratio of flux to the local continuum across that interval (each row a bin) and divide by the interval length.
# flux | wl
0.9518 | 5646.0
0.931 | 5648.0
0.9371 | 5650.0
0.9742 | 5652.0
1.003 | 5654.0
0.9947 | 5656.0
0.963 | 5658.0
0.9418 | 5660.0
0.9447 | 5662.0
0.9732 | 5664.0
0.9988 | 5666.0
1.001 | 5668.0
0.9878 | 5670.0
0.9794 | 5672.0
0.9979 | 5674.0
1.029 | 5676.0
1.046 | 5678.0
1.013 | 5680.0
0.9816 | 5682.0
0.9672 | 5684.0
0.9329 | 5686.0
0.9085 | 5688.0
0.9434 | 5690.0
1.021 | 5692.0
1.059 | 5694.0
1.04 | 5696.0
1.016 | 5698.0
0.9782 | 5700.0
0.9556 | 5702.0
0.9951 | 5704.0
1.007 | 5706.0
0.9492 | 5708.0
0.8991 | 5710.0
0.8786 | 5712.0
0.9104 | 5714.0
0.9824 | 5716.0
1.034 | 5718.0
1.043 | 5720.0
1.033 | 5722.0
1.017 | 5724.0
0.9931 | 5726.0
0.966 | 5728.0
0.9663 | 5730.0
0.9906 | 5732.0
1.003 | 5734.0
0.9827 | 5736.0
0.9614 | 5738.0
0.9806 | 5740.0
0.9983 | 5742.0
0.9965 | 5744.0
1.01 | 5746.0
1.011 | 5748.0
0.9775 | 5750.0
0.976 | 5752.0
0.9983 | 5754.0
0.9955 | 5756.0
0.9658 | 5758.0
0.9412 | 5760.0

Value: 1.02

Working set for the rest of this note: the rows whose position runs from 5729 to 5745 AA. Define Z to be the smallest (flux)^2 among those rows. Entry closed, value 0.92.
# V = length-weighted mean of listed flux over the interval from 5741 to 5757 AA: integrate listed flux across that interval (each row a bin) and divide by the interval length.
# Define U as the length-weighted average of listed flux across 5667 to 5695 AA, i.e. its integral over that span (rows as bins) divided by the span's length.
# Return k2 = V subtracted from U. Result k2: -0.005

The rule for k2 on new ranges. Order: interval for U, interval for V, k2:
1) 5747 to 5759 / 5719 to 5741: -0.007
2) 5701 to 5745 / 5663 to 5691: -0.004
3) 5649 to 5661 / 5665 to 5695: -0.022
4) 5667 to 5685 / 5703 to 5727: 0.022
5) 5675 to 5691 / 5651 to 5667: 0.004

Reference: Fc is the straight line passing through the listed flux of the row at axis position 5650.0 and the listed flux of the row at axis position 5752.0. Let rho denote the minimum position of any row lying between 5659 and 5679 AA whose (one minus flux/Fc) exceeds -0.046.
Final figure 5660.0 AA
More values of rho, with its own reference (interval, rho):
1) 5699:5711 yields 5700.0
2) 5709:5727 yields 5710.0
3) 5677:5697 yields 5682.0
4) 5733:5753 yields 5734.0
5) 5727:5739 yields 5728.0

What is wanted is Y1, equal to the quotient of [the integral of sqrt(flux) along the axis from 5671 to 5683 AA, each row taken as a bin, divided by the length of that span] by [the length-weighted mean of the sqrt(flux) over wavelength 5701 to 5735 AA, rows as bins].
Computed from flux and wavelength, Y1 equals 1.02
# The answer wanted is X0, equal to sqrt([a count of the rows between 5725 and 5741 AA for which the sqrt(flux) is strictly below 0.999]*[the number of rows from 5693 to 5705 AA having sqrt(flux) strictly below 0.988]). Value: 2.6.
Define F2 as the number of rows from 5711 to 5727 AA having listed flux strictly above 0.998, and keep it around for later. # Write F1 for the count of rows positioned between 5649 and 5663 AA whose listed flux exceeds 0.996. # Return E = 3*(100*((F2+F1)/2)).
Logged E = 750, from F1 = 1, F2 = 4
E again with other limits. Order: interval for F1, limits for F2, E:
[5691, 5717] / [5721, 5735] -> 1200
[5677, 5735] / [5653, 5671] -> 2250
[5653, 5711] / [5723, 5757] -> 2700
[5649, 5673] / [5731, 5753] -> 1050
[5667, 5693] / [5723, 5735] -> 1200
